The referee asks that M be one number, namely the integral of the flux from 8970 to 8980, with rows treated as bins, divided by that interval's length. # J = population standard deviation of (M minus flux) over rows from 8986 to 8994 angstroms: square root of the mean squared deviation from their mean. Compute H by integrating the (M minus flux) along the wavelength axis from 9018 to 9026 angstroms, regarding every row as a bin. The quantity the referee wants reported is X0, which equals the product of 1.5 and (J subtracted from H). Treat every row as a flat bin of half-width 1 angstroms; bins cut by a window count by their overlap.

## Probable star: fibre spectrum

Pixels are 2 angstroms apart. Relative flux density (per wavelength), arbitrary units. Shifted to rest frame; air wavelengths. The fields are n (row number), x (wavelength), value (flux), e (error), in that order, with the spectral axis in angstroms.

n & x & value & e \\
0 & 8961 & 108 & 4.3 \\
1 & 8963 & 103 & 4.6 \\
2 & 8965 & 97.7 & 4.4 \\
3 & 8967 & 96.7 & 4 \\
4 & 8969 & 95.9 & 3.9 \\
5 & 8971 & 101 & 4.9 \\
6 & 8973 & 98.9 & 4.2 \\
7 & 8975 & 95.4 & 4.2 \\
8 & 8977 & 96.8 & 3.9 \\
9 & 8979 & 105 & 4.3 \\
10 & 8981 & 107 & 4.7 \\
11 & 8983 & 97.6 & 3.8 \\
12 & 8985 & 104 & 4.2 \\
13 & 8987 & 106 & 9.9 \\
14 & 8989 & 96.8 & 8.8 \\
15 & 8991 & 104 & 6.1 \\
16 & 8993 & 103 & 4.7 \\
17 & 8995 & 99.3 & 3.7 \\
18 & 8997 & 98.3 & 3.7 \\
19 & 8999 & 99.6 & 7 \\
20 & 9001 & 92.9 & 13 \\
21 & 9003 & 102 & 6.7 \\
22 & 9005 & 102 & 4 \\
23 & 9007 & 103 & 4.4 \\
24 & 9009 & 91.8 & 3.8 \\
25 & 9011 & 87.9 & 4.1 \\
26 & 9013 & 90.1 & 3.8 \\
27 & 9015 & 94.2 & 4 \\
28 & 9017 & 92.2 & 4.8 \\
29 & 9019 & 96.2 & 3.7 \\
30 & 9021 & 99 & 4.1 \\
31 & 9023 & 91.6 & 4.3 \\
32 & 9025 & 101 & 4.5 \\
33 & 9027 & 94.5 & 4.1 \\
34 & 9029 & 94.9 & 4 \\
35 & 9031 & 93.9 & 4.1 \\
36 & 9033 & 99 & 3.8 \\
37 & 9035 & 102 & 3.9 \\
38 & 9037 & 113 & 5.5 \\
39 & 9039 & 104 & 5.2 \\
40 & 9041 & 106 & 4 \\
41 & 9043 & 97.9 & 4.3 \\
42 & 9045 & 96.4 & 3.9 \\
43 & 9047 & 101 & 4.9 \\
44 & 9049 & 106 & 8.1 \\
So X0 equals 24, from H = 20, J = 3.44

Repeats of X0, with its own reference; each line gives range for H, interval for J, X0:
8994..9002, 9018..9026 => 17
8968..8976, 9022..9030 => 14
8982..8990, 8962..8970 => -24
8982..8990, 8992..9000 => -23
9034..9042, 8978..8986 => -87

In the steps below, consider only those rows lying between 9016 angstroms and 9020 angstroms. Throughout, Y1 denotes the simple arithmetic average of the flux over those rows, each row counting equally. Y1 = 94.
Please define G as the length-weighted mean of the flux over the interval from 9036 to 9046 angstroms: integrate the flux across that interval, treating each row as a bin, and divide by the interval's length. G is 103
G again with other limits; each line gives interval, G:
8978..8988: 104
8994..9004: 98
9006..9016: 93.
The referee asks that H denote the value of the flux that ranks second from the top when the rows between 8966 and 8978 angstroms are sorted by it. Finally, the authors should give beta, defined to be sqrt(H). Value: 9.94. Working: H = 98.9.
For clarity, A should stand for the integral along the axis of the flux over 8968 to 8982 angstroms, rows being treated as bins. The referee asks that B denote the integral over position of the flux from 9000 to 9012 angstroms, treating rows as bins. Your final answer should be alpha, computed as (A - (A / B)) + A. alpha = 2799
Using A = 1400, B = 1159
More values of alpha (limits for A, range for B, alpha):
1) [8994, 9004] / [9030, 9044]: 1968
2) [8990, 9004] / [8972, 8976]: 2793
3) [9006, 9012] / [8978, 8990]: 1130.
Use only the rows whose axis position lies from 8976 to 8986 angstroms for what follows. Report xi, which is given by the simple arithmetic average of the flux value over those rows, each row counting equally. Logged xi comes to 102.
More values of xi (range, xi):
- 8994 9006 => 99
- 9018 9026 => 97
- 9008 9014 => 90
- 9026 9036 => 97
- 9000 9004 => 97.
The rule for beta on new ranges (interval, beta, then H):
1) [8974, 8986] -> 10.25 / 105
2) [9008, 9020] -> 9.71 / 94.2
